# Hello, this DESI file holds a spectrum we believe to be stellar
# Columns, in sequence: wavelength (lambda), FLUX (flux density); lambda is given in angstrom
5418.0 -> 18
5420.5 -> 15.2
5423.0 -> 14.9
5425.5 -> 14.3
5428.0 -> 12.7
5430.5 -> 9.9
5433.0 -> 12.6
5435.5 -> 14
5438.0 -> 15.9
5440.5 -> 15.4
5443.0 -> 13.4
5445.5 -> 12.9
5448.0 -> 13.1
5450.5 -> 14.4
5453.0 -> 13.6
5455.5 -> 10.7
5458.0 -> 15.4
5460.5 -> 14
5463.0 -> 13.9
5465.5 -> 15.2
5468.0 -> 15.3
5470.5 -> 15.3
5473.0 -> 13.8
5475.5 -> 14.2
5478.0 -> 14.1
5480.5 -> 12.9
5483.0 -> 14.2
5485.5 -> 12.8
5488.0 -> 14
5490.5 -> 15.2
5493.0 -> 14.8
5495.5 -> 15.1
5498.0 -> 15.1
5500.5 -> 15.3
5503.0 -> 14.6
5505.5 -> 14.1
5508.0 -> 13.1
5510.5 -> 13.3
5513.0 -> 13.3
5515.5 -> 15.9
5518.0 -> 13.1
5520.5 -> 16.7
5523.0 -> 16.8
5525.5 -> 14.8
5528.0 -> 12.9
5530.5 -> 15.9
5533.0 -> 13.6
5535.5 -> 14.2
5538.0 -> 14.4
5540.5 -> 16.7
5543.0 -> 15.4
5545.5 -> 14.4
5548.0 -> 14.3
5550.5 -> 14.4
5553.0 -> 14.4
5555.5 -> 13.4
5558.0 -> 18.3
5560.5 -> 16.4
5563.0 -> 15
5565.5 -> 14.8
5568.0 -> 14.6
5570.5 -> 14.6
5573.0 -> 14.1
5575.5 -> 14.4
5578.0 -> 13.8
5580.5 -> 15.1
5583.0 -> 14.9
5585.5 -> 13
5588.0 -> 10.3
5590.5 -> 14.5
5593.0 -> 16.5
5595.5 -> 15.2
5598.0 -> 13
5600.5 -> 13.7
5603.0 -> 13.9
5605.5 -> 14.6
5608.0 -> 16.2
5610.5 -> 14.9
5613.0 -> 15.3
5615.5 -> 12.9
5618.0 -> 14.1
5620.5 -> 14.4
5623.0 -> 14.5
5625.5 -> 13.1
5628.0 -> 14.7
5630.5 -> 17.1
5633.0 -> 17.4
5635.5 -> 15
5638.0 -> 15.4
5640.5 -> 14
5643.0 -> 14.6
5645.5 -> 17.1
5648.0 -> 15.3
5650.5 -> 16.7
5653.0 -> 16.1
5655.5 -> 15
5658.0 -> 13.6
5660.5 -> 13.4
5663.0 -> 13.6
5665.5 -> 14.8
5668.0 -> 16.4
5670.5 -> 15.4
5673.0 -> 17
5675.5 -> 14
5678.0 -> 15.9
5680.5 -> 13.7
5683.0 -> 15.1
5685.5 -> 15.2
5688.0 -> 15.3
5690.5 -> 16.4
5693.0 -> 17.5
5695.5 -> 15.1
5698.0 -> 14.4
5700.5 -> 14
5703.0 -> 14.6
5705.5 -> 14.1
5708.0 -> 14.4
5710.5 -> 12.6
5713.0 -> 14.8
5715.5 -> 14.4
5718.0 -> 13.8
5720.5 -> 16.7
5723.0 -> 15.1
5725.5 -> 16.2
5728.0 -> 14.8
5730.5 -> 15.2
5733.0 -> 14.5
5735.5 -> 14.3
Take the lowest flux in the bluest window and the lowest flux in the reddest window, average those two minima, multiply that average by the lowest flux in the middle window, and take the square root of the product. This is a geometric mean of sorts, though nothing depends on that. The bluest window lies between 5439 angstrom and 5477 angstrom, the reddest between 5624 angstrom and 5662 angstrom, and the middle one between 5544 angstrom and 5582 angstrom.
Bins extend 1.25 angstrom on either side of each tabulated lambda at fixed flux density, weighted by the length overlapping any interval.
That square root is 12.6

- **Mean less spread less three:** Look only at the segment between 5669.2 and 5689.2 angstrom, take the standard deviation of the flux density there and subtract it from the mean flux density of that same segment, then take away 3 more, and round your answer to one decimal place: 11.2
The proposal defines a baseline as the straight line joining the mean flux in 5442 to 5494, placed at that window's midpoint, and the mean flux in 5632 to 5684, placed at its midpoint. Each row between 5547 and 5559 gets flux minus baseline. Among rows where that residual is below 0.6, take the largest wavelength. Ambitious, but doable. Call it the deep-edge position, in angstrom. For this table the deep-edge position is 5555.5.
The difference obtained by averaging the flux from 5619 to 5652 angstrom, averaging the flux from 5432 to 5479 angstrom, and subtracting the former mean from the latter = -1.3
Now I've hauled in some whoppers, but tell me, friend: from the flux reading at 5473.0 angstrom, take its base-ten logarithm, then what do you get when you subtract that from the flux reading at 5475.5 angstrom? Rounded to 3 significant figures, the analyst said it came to 13.1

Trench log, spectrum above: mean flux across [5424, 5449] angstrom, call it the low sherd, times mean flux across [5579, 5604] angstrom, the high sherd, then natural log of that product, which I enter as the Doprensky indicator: 5.24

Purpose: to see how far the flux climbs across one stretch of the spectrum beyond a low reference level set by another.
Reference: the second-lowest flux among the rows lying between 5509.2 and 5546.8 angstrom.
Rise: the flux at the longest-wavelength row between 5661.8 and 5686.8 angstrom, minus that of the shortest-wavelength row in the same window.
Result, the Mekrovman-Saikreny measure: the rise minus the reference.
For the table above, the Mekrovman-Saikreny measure -11.5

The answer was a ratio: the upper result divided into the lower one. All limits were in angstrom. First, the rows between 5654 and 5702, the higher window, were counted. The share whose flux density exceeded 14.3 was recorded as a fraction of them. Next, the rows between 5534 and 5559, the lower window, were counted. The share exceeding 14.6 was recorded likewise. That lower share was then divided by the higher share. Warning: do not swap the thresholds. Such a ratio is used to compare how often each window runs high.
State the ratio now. 0.44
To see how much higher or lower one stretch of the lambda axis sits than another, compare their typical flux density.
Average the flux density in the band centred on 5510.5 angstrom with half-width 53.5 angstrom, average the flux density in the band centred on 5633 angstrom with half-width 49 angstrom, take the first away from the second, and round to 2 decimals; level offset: 0.13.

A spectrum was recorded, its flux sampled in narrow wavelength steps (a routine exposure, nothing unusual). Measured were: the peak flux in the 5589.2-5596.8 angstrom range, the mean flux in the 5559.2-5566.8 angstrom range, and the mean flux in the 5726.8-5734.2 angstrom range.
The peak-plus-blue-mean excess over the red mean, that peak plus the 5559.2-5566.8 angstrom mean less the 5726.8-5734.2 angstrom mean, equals 17.1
